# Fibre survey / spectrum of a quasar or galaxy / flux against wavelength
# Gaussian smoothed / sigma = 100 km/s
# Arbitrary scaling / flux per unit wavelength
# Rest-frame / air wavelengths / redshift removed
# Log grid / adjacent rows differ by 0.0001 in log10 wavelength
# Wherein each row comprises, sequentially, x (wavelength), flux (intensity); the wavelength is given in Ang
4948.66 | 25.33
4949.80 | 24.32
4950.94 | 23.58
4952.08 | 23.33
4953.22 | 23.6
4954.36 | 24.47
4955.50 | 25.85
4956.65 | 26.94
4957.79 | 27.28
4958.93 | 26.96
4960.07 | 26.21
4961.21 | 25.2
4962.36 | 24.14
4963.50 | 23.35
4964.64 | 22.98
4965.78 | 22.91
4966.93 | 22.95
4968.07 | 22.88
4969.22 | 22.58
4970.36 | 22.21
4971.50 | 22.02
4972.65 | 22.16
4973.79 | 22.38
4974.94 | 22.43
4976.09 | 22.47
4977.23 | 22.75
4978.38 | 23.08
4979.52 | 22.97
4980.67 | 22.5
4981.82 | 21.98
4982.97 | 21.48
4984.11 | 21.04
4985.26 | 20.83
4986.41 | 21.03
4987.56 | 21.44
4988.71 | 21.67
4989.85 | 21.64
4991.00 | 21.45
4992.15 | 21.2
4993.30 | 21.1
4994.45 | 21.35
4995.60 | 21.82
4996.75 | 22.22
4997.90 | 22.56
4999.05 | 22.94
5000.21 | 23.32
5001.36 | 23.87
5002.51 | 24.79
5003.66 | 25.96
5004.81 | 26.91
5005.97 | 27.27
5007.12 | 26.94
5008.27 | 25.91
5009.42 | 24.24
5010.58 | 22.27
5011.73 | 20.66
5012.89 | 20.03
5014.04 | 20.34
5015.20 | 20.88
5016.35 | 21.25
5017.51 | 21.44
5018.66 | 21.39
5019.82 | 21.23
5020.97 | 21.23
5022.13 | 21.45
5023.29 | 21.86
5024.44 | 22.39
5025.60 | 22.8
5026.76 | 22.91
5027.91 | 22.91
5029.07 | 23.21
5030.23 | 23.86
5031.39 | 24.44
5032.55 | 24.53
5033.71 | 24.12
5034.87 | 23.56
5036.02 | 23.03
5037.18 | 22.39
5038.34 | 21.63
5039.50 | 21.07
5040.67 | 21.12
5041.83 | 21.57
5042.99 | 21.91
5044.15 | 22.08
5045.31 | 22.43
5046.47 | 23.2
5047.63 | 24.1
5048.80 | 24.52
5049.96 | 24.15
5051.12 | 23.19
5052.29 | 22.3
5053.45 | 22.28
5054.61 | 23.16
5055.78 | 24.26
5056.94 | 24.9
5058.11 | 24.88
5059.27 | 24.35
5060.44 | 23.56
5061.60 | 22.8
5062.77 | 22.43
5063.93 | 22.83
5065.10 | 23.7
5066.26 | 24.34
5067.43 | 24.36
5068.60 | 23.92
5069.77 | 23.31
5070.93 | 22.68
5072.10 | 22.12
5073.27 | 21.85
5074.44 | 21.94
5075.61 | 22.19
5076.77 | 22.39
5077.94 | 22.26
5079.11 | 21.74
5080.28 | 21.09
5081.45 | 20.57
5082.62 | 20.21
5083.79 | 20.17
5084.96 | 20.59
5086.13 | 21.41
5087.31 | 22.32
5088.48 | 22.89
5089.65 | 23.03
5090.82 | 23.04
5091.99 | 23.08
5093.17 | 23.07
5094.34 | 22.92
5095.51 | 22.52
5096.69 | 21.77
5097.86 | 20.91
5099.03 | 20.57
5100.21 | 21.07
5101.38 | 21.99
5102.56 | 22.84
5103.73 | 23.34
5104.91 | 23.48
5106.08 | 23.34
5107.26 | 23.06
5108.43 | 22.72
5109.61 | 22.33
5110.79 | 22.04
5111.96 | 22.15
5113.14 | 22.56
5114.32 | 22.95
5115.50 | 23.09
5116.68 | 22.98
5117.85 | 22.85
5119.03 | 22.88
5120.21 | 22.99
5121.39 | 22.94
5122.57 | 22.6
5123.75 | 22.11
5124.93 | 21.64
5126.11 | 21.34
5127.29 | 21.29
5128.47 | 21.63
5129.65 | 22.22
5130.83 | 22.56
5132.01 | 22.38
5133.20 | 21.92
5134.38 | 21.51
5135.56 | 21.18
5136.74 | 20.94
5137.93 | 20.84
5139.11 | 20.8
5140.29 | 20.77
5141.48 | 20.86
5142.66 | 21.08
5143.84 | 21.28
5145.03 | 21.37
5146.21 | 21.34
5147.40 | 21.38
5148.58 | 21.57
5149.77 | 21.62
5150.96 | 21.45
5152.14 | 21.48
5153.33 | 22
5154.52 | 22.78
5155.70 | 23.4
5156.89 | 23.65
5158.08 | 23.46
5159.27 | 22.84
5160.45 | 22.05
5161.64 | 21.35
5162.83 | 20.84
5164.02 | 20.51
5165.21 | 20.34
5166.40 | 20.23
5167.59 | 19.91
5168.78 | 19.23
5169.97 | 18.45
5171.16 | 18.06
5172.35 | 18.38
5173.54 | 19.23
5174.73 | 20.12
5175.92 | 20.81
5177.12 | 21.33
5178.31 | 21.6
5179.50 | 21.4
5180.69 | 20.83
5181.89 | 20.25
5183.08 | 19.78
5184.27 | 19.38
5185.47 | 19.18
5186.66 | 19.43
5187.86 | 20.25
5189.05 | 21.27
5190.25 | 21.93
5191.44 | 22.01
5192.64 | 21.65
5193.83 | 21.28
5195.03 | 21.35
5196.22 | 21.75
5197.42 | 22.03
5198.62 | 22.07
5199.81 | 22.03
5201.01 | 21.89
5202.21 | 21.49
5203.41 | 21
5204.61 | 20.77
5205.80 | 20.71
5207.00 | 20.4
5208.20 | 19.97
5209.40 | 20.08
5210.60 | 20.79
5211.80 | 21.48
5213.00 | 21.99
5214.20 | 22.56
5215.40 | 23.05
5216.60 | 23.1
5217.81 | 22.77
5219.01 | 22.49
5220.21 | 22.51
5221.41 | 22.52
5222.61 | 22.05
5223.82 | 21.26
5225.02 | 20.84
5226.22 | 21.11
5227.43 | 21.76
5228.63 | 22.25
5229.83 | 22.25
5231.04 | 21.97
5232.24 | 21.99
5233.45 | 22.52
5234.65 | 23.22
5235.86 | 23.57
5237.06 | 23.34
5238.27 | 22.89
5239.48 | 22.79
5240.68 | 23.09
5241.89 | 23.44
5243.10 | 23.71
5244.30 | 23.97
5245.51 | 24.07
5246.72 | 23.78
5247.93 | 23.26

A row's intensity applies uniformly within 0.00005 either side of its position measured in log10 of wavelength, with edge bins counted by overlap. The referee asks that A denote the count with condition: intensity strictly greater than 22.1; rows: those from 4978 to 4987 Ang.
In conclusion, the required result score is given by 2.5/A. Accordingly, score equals 0.8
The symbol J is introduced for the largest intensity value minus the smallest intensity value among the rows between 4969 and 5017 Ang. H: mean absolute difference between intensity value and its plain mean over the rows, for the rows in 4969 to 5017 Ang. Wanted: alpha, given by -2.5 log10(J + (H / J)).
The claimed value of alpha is -2.18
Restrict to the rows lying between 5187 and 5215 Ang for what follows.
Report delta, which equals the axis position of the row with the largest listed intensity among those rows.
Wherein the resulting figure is 5214.20 Ang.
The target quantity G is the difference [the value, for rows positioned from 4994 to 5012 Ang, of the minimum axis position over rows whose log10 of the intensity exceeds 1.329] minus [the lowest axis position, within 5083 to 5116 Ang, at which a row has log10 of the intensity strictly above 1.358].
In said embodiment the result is -94.0 Ang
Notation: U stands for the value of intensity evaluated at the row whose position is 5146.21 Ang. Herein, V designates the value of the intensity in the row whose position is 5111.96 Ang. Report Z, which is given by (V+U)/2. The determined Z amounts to 21.7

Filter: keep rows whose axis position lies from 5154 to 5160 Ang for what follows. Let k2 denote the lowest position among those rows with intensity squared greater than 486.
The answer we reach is 5154.52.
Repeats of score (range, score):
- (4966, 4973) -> 0.5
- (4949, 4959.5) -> 0.3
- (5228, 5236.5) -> 0.5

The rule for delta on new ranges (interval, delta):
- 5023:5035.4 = 5032.55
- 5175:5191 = 5190.25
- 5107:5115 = 5107.26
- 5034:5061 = 5056.94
